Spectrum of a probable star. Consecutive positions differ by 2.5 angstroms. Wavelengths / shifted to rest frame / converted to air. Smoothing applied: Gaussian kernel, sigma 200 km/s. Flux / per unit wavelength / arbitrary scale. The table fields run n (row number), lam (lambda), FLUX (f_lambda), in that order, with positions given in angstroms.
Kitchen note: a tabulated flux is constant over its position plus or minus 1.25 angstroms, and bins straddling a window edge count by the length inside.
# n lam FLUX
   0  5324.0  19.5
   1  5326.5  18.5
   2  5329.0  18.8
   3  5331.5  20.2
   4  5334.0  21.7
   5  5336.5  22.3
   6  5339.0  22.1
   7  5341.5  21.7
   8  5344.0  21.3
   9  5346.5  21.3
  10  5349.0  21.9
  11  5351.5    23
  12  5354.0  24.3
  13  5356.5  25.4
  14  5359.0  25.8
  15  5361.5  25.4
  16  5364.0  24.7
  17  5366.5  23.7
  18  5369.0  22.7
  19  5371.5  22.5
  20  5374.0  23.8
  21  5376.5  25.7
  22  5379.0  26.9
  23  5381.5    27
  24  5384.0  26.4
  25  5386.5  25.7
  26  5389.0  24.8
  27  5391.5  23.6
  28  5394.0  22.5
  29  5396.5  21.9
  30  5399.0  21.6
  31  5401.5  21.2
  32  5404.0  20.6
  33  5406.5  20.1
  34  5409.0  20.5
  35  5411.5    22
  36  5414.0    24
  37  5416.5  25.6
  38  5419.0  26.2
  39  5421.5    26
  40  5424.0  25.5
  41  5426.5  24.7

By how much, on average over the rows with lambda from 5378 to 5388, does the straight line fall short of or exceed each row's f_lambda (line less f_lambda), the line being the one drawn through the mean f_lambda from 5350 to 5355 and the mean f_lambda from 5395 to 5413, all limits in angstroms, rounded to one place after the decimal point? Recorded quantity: -4.3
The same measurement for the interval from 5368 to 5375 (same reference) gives -0.3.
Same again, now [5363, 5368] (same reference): -1.2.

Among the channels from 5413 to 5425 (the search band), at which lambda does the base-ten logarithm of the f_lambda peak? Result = 5419.0 angstroms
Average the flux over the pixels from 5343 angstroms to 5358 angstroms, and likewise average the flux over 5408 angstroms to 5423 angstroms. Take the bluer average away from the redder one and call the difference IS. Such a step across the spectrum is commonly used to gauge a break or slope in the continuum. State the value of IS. 1.2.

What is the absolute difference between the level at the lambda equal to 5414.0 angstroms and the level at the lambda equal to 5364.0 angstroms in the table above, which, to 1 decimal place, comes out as 0.7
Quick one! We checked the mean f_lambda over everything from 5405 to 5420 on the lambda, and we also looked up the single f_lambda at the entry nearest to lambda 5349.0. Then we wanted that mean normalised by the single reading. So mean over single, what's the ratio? 1.05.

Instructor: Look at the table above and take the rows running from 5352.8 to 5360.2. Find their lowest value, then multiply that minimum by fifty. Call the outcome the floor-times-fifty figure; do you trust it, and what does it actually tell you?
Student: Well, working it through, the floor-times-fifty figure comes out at 1215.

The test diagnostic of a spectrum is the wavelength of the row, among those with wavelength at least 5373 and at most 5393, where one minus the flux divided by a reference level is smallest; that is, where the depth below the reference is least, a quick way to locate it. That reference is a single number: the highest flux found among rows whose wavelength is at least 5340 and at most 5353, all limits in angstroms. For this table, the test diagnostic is 5381.5 angstroms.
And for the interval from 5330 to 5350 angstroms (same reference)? 5336.5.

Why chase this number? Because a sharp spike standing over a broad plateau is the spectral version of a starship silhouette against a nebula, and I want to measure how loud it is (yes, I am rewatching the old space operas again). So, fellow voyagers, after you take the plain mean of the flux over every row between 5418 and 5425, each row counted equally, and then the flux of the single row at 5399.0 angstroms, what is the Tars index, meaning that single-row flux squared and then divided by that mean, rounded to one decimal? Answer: 18.0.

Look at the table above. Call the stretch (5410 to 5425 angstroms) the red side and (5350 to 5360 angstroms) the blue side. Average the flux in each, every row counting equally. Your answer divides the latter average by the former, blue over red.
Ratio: 0.99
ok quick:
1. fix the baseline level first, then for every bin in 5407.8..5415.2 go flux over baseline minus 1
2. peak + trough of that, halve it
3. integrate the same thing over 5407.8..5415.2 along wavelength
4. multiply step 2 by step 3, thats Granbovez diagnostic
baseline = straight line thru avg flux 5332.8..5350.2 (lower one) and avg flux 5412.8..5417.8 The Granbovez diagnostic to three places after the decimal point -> 0.074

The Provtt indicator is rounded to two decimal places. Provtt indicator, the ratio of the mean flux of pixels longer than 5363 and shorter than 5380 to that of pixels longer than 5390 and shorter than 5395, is 1.05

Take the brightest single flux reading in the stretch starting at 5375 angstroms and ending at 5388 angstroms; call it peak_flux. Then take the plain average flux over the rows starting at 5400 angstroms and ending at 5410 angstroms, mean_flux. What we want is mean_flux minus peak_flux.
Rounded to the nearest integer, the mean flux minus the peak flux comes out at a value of -6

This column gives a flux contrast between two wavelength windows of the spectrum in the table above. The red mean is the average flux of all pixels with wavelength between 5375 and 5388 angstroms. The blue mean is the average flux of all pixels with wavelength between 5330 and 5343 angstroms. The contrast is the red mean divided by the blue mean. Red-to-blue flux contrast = 1.22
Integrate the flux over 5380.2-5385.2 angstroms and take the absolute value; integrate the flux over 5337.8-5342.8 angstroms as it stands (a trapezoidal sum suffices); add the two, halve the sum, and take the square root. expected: 11.0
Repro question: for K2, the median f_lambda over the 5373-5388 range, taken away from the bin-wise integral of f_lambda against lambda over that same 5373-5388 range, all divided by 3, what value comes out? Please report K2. 121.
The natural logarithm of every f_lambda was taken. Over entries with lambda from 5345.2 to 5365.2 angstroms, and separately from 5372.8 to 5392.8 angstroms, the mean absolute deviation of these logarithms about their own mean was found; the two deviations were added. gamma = 0.103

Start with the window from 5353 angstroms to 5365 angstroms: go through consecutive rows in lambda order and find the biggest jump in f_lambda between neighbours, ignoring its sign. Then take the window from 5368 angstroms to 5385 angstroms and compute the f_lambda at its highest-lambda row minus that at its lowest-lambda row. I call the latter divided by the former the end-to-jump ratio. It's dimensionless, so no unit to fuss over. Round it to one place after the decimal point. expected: 3.4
